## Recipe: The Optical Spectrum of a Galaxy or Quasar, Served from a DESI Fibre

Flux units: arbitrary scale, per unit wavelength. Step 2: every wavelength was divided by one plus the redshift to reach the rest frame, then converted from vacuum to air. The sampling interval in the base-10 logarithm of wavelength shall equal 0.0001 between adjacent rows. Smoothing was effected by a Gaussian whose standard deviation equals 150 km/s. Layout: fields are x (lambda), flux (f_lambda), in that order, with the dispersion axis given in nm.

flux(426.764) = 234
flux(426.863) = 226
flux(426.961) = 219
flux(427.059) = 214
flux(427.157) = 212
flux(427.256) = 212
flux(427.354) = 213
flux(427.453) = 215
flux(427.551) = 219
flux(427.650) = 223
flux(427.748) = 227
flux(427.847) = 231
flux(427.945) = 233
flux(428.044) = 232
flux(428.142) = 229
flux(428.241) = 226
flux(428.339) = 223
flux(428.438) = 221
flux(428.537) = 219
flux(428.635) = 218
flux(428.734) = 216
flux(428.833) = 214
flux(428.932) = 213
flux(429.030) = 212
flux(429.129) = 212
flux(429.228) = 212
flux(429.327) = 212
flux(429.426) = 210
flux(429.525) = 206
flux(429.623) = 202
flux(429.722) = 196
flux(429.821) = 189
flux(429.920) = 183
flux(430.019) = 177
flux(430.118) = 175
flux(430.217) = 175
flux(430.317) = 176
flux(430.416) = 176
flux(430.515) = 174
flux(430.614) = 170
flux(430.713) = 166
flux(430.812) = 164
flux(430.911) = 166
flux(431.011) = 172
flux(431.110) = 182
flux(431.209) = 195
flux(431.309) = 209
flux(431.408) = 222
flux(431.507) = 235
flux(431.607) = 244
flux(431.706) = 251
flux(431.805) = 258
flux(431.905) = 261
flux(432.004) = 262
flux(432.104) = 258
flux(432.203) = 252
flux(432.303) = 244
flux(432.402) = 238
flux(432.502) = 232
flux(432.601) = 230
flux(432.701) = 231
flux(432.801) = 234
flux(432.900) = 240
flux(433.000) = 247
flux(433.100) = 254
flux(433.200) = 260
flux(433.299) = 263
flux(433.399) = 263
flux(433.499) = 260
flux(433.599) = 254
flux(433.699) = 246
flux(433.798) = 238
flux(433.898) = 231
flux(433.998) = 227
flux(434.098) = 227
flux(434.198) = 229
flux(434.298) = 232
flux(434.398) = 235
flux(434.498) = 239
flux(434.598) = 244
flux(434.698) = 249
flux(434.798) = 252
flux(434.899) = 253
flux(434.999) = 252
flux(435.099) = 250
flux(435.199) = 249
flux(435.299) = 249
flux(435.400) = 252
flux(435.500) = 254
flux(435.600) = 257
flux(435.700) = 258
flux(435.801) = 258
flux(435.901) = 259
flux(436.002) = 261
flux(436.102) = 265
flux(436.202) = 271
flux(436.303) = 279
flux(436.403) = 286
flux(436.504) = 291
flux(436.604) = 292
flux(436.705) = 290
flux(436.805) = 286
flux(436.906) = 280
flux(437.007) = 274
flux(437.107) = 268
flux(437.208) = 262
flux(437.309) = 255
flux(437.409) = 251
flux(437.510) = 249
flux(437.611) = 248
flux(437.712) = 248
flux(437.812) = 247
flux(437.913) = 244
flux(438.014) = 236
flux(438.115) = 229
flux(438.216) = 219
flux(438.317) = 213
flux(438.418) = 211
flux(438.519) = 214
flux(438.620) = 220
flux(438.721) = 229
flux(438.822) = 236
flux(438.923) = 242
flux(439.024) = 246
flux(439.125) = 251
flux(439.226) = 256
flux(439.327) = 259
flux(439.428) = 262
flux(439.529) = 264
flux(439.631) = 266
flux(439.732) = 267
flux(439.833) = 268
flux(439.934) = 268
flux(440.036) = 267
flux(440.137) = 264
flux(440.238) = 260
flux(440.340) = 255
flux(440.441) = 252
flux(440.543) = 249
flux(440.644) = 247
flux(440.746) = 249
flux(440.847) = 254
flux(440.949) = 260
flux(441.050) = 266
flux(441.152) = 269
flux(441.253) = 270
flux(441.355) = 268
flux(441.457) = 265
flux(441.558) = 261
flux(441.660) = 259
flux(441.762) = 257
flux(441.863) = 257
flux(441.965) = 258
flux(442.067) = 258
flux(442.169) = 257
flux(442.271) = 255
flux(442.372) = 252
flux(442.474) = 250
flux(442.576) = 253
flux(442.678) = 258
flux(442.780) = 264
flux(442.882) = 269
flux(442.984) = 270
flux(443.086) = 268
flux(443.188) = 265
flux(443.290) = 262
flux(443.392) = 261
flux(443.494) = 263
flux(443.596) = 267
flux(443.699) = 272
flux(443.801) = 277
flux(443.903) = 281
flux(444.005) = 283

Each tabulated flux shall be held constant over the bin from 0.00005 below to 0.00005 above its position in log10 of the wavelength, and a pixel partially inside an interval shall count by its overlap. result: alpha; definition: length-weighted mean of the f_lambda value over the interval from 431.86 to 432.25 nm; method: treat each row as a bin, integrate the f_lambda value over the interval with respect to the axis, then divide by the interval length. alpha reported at 259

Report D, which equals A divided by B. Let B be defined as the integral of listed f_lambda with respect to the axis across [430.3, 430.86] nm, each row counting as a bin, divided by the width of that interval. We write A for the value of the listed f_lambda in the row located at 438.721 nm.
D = 1.34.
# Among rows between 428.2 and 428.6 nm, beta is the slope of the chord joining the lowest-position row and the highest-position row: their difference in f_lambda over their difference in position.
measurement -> -24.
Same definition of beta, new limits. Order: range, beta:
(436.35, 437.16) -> -26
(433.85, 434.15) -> -20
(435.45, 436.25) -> 24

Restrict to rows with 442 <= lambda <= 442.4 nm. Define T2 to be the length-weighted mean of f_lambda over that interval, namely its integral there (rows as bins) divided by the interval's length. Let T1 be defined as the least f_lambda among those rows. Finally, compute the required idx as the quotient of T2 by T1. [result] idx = 1.02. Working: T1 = 252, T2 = 256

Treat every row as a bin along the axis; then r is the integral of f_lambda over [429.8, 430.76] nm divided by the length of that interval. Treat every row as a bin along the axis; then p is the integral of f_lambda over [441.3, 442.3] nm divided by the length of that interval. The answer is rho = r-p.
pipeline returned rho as -84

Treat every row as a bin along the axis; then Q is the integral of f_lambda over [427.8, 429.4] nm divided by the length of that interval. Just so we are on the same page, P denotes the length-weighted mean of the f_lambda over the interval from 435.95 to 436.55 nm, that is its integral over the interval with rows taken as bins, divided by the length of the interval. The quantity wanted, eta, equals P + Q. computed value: 495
